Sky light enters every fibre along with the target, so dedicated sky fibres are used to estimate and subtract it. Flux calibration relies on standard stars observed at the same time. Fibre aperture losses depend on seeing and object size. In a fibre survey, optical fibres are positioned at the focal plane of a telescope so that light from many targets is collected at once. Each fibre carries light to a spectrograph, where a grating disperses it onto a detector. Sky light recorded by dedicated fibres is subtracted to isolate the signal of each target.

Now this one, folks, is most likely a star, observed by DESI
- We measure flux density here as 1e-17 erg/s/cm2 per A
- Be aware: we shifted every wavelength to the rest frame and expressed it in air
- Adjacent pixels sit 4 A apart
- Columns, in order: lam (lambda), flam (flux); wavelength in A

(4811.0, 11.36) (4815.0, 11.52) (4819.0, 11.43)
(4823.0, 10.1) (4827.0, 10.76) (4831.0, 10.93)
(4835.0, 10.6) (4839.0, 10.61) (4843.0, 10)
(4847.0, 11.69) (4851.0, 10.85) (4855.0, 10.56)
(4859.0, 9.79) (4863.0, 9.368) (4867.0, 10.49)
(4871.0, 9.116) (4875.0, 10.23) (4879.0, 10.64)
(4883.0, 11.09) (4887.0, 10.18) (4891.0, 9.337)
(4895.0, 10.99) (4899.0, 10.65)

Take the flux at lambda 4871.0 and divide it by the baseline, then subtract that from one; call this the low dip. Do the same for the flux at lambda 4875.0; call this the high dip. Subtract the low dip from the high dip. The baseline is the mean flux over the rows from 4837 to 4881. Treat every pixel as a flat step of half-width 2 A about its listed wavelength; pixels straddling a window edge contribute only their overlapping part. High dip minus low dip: -0.11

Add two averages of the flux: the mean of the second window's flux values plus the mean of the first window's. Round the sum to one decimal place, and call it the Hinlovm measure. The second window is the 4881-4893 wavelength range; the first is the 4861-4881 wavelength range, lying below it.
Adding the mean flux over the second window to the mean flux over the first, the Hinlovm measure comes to 20.2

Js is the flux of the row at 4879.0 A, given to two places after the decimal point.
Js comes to 10.64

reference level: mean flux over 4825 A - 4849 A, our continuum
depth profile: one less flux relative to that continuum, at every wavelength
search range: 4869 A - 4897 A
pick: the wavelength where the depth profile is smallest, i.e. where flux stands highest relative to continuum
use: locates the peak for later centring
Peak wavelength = 4883.0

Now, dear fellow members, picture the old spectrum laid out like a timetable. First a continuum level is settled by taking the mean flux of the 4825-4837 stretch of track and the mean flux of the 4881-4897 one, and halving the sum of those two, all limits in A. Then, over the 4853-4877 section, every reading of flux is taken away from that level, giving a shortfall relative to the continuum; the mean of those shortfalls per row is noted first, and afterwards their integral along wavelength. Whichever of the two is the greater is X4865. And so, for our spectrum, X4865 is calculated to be 16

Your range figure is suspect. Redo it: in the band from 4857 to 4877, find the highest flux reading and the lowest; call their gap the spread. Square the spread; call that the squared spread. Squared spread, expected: 1.9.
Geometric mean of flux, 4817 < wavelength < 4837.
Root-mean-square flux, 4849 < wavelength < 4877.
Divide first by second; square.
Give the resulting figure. 1.14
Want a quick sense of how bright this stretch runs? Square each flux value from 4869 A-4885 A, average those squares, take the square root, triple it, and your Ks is 30.9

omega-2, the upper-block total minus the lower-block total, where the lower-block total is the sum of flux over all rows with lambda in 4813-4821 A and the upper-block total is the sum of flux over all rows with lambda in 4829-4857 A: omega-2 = 52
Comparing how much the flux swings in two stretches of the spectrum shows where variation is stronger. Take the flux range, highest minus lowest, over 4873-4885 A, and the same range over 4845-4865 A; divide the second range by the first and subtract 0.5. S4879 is 2.2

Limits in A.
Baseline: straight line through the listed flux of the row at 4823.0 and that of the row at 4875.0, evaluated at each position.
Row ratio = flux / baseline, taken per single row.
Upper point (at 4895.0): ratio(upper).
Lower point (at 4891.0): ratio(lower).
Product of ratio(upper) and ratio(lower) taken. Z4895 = 0.972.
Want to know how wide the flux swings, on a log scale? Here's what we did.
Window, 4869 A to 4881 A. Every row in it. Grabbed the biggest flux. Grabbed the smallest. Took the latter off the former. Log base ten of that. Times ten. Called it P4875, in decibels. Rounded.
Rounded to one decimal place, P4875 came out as 1.8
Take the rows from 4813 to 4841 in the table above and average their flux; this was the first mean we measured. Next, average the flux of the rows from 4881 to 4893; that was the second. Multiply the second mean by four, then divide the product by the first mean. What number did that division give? 3.76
